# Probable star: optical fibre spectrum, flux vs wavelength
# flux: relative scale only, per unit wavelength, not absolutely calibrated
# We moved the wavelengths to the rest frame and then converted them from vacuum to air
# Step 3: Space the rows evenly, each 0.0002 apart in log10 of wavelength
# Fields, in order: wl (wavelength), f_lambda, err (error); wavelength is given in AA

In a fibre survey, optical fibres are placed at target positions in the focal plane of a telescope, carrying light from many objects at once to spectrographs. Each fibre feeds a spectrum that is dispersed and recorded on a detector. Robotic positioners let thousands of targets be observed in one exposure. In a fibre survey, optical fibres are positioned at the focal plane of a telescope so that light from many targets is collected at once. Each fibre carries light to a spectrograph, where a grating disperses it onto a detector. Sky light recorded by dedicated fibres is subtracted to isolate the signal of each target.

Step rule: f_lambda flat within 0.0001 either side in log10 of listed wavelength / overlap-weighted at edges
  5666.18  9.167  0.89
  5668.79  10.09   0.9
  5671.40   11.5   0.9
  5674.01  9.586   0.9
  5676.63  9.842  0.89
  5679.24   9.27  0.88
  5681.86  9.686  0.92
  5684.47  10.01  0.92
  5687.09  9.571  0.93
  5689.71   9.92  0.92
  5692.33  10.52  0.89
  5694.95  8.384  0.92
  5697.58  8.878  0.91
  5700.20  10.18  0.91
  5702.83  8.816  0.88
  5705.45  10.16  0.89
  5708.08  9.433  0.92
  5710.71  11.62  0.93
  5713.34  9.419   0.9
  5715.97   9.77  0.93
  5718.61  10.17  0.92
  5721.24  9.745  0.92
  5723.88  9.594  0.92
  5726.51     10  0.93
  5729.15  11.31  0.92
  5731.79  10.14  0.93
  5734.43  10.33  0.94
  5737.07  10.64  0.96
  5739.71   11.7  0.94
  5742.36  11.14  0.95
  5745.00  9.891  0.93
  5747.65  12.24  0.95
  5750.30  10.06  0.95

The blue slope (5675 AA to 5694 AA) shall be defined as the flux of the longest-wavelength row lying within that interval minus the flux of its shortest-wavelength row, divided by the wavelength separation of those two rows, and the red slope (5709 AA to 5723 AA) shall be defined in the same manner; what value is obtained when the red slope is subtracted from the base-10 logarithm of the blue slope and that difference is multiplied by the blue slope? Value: -0.051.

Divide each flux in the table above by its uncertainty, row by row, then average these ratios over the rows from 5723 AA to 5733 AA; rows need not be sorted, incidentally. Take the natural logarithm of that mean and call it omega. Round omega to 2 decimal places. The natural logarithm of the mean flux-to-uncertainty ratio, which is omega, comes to 2.41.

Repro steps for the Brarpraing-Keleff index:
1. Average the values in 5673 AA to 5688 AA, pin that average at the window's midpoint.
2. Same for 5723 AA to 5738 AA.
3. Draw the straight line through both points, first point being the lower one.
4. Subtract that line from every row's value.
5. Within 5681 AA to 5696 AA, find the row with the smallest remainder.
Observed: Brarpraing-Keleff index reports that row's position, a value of 5694.95 AA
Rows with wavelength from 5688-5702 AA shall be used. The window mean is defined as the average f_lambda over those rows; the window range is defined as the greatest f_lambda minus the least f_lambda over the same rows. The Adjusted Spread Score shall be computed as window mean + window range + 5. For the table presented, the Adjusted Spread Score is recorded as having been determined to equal 16.7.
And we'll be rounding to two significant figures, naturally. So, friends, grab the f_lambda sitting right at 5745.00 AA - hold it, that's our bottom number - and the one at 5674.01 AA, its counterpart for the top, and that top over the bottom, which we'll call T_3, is 0.97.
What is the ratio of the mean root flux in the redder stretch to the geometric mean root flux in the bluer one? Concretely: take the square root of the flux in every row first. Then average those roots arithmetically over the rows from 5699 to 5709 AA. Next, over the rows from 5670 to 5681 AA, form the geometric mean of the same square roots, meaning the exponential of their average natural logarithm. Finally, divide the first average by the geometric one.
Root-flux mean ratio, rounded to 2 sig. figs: 0.98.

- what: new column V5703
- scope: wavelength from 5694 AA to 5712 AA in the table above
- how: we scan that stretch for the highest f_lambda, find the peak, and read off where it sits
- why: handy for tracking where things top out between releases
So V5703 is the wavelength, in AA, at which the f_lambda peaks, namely 5710.71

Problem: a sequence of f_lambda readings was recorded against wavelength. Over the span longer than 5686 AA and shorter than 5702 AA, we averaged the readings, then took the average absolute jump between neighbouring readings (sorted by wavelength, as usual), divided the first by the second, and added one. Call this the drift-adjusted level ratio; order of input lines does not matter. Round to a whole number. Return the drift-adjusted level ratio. 11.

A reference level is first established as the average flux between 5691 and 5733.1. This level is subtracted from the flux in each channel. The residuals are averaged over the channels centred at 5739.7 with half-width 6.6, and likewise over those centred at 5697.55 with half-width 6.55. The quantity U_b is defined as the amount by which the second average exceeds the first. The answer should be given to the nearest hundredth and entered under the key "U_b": -1.38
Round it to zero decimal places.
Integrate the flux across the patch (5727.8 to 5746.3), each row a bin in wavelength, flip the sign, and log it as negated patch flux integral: -199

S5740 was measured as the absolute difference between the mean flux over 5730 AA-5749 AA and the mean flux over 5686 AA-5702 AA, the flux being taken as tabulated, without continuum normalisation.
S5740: 1.3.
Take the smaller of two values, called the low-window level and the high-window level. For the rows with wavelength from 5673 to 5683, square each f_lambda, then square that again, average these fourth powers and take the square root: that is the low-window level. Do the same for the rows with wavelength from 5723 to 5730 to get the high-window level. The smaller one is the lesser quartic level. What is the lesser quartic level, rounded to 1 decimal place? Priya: 92.2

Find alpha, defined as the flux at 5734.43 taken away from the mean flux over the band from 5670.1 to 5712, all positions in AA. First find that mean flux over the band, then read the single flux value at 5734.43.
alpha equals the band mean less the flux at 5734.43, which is -0.5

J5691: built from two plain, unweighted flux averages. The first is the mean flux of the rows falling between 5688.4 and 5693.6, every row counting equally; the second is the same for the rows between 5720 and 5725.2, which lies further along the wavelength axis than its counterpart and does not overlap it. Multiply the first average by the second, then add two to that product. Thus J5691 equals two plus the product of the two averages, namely 101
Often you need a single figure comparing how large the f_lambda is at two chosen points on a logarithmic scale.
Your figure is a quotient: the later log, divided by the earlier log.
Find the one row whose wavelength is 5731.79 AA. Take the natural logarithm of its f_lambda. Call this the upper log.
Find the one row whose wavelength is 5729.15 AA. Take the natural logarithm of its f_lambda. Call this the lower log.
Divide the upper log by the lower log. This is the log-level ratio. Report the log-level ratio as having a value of 0.95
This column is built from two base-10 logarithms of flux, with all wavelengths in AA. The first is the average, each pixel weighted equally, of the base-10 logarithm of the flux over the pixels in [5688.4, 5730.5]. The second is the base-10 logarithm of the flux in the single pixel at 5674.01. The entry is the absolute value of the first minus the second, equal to 0.0112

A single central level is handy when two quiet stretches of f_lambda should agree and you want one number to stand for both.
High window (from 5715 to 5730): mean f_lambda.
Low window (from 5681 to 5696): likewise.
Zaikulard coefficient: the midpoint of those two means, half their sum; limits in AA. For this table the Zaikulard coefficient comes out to 9.89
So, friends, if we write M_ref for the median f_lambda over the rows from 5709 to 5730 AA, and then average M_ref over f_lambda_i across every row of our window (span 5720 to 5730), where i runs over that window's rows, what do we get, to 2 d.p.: 0.98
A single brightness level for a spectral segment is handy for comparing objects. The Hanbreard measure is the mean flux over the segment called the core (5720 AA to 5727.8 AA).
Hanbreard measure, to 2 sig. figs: 9.8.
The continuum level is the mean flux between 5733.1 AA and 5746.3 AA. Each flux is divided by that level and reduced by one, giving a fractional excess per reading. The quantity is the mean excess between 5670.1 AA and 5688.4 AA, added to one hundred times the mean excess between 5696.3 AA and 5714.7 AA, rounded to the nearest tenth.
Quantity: -9.0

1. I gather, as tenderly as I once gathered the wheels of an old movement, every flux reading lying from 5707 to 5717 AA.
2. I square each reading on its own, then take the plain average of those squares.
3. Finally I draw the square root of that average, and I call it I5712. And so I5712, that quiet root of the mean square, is 10.10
